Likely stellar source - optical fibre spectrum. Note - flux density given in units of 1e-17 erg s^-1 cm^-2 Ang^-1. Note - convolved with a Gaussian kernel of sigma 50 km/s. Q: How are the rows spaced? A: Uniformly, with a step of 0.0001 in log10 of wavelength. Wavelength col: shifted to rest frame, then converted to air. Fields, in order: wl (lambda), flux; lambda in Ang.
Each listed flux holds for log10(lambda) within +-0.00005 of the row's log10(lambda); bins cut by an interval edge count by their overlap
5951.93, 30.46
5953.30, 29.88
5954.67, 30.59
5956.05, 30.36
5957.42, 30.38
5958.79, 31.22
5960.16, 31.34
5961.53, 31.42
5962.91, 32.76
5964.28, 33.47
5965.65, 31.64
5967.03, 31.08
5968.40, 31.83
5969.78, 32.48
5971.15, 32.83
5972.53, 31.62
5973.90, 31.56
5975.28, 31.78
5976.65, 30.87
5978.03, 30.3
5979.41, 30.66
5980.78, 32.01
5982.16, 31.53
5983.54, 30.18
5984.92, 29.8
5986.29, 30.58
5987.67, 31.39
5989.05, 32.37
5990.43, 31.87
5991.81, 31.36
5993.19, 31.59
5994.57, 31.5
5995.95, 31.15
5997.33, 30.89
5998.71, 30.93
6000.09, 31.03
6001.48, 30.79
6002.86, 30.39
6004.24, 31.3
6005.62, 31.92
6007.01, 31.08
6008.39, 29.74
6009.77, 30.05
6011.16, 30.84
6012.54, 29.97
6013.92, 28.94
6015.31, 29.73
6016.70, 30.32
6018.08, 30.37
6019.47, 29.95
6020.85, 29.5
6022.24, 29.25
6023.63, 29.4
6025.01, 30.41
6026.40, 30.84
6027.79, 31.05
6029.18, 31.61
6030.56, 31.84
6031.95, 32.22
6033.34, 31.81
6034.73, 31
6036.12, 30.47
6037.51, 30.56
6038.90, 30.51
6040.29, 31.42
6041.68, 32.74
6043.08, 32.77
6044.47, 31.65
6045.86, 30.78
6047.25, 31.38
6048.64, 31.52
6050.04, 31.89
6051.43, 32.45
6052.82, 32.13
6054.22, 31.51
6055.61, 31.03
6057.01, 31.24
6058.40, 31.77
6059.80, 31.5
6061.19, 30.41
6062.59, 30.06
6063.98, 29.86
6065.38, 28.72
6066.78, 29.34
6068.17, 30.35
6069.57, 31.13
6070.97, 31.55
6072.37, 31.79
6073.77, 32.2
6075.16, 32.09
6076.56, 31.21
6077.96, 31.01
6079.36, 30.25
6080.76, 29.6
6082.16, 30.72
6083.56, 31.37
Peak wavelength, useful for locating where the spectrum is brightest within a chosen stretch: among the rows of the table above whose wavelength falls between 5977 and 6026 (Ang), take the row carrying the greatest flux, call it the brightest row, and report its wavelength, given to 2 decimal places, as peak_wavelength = 5989.05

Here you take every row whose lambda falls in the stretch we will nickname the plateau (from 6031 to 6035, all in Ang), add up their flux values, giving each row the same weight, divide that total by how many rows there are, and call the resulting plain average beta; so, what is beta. 31.7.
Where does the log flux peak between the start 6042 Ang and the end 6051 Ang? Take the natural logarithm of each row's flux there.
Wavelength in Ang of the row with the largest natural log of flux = 6043.08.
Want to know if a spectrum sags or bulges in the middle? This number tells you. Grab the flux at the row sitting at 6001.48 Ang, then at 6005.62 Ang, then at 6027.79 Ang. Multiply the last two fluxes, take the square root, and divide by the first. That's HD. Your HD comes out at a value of 1.02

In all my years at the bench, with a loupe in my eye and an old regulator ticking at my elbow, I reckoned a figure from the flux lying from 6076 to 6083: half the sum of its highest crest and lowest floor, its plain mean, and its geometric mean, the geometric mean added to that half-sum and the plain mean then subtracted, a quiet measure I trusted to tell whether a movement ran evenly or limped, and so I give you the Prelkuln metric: 30.4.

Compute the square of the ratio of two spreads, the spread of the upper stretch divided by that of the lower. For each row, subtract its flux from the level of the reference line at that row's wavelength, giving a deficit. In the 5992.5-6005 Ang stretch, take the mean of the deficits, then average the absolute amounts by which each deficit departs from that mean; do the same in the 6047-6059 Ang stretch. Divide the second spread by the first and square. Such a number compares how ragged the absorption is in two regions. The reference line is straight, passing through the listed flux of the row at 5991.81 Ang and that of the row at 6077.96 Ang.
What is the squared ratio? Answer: 1.6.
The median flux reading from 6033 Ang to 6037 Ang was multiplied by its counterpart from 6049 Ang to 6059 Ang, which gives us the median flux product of 985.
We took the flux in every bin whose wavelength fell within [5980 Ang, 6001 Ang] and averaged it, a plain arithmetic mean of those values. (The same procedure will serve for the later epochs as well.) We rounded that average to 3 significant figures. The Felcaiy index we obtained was 31.2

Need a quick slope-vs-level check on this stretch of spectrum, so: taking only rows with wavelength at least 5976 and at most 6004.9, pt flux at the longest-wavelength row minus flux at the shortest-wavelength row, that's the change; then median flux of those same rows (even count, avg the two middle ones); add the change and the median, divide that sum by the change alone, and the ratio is 73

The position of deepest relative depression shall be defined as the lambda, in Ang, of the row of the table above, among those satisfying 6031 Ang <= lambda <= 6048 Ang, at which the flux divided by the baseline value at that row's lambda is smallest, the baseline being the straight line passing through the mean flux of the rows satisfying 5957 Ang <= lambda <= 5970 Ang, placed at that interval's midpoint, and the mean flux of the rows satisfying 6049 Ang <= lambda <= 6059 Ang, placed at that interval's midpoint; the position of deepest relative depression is 6036.12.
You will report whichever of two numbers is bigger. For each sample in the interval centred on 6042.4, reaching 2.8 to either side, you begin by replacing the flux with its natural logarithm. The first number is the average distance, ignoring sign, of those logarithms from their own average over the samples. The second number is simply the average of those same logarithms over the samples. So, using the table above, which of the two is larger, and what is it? 3.47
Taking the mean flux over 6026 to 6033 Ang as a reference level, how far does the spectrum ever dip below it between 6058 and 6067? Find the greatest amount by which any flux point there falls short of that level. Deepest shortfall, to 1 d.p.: 2.8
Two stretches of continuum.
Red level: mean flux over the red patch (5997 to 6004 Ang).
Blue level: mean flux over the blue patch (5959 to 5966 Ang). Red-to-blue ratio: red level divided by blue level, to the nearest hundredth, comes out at 0.96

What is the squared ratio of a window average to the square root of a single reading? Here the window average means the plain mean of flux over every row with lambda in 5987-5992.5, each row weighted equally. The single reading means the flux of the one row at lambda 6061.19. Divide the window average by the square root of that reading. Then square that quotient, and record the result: 33.1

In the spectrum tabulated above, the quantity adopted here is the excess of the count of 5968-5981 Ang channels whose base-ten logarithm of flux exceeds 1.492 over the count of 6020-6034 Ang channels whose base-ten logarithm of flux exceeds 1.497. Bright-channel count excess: 3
